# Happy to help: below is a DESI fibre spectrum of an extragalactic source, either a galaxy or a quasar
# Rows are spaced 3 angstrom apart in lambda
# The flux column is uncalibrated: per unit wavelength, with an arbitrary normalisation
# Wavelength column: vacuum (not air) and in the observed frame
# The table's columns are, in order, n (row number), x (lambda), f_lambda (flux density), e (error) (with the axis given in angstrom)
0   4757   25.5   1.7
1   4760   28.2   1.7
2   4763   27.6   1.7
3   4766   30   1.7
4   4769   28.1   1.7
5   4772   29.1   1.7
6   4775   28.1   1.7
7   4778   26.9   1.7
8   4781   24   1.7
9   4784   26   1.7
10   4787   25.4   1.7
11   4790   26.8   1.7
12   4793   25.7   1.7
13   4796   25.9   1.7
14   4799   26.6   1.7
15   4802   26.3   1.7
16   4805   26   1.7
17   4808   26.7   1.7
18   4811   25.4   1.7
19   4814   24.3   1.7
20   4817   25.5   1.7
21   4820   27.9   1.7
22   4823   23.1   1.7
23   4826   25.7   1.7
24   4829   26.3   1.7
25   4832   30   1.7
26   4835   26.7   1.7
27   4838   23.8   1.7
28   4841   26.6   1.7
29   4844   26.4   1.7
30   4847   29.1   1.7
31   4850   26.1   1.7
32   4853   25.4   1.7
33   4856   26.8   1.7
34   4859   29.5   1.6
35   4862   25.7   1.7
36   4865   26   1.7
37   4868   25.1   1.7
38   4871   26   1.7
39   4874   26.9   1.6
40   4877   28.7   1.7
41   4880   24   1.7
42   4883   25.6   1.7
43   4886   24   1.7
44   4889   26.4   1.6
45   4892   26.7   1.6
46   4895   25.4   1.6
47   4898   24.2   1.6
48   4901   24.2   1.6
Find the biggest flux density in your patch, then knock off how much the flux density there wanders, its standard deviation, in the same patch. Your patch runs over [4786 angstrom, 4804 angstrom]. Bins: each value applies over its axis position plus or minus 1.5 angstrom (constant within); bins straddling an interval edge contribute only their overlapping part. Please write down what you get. 26.3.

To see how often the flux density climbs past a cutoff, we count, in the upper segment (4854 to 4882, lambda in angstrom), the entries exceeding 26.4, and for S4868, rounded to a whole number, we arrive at 4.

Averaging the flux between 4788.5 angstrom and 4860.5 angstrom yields 26.4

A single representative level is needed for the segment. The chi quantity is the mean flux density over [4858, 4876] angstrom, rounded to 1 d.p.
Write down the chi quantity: 26.5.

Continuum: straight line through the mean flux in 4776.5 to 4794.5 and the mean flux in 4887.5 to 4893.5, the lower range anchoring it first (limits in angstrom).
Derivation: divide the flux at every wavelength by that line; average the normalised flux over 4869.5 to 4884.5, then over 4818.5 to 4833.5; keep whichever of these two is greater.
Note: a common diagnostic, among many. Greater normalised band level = 1.02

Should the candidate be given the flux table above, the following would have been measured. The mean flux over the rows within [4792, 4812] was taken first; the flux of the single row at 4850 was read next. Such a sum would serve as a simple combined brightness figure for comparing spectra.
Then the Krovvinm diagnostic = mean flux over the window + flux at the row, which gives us 52.2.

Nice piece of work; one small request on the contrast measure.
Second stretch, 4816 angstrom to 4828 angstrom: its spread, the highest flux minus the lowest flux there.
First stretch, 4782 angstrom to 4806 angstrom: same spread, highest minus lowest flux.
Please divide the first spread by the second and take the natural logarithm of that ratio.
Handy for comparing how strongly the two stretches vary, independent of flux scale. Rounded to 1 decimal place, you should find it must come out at -1.2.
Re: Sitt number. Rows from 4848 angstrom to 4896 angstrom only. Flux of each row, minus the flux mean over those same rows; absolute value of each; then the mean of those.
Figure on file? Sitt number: 1.02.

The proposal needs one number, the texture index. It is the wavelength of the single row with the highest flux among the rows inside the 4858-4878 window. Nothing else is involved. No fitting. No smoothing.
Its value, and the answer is 4859 angstrom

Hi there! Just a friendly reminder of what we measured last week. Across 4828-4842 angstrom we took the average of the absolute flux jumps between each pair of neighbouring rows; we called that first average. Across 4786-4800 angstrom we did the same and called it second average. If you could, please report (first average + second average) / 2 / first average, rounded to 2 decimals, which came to 0.63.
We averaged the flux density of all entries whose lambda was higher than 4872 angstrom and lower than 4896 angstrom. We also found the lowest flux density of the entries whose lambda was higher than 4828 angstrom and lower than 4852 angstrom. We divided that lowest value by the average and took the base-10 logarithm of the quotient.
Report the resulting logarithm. -0.038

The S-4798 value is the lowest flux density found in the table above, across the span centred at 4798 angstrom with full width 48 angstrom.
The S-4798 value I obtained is 24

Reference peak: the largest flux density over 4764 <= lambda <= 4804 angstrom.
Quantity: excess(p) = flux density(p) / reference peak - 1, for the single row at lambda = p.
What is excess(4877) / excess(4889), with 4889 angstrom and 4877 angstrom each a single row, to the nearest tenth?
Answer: 0.4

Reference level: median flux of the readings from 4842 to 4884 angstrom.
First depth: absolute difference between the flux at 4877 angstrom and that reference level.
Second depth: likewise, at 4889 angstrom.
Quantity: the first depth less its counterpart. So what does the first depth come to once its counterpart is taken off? 2.3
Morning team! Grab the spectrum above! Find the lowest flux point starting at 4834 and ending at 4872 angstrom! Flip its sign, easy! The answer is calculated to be -23.8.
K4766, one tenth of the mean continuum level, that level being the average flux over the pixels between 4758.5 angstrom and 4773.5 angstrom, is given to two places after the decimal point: 2.86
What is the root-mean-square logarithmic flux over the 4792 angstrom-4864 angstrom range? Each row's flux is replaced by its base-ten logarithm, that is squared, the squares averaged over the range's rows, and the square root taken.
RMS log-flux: 1.420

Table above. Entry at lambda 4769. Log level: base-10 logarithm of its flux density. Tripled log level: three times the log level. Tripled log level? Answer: 4.35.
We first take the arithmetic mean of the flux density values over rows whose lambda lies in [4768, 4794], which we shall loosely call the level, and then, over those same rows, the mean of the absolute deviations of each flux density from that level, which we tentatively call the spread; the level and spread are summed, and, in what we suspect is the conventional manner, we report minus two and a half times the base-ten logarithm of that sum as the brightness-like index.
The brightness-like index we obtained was -3.61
